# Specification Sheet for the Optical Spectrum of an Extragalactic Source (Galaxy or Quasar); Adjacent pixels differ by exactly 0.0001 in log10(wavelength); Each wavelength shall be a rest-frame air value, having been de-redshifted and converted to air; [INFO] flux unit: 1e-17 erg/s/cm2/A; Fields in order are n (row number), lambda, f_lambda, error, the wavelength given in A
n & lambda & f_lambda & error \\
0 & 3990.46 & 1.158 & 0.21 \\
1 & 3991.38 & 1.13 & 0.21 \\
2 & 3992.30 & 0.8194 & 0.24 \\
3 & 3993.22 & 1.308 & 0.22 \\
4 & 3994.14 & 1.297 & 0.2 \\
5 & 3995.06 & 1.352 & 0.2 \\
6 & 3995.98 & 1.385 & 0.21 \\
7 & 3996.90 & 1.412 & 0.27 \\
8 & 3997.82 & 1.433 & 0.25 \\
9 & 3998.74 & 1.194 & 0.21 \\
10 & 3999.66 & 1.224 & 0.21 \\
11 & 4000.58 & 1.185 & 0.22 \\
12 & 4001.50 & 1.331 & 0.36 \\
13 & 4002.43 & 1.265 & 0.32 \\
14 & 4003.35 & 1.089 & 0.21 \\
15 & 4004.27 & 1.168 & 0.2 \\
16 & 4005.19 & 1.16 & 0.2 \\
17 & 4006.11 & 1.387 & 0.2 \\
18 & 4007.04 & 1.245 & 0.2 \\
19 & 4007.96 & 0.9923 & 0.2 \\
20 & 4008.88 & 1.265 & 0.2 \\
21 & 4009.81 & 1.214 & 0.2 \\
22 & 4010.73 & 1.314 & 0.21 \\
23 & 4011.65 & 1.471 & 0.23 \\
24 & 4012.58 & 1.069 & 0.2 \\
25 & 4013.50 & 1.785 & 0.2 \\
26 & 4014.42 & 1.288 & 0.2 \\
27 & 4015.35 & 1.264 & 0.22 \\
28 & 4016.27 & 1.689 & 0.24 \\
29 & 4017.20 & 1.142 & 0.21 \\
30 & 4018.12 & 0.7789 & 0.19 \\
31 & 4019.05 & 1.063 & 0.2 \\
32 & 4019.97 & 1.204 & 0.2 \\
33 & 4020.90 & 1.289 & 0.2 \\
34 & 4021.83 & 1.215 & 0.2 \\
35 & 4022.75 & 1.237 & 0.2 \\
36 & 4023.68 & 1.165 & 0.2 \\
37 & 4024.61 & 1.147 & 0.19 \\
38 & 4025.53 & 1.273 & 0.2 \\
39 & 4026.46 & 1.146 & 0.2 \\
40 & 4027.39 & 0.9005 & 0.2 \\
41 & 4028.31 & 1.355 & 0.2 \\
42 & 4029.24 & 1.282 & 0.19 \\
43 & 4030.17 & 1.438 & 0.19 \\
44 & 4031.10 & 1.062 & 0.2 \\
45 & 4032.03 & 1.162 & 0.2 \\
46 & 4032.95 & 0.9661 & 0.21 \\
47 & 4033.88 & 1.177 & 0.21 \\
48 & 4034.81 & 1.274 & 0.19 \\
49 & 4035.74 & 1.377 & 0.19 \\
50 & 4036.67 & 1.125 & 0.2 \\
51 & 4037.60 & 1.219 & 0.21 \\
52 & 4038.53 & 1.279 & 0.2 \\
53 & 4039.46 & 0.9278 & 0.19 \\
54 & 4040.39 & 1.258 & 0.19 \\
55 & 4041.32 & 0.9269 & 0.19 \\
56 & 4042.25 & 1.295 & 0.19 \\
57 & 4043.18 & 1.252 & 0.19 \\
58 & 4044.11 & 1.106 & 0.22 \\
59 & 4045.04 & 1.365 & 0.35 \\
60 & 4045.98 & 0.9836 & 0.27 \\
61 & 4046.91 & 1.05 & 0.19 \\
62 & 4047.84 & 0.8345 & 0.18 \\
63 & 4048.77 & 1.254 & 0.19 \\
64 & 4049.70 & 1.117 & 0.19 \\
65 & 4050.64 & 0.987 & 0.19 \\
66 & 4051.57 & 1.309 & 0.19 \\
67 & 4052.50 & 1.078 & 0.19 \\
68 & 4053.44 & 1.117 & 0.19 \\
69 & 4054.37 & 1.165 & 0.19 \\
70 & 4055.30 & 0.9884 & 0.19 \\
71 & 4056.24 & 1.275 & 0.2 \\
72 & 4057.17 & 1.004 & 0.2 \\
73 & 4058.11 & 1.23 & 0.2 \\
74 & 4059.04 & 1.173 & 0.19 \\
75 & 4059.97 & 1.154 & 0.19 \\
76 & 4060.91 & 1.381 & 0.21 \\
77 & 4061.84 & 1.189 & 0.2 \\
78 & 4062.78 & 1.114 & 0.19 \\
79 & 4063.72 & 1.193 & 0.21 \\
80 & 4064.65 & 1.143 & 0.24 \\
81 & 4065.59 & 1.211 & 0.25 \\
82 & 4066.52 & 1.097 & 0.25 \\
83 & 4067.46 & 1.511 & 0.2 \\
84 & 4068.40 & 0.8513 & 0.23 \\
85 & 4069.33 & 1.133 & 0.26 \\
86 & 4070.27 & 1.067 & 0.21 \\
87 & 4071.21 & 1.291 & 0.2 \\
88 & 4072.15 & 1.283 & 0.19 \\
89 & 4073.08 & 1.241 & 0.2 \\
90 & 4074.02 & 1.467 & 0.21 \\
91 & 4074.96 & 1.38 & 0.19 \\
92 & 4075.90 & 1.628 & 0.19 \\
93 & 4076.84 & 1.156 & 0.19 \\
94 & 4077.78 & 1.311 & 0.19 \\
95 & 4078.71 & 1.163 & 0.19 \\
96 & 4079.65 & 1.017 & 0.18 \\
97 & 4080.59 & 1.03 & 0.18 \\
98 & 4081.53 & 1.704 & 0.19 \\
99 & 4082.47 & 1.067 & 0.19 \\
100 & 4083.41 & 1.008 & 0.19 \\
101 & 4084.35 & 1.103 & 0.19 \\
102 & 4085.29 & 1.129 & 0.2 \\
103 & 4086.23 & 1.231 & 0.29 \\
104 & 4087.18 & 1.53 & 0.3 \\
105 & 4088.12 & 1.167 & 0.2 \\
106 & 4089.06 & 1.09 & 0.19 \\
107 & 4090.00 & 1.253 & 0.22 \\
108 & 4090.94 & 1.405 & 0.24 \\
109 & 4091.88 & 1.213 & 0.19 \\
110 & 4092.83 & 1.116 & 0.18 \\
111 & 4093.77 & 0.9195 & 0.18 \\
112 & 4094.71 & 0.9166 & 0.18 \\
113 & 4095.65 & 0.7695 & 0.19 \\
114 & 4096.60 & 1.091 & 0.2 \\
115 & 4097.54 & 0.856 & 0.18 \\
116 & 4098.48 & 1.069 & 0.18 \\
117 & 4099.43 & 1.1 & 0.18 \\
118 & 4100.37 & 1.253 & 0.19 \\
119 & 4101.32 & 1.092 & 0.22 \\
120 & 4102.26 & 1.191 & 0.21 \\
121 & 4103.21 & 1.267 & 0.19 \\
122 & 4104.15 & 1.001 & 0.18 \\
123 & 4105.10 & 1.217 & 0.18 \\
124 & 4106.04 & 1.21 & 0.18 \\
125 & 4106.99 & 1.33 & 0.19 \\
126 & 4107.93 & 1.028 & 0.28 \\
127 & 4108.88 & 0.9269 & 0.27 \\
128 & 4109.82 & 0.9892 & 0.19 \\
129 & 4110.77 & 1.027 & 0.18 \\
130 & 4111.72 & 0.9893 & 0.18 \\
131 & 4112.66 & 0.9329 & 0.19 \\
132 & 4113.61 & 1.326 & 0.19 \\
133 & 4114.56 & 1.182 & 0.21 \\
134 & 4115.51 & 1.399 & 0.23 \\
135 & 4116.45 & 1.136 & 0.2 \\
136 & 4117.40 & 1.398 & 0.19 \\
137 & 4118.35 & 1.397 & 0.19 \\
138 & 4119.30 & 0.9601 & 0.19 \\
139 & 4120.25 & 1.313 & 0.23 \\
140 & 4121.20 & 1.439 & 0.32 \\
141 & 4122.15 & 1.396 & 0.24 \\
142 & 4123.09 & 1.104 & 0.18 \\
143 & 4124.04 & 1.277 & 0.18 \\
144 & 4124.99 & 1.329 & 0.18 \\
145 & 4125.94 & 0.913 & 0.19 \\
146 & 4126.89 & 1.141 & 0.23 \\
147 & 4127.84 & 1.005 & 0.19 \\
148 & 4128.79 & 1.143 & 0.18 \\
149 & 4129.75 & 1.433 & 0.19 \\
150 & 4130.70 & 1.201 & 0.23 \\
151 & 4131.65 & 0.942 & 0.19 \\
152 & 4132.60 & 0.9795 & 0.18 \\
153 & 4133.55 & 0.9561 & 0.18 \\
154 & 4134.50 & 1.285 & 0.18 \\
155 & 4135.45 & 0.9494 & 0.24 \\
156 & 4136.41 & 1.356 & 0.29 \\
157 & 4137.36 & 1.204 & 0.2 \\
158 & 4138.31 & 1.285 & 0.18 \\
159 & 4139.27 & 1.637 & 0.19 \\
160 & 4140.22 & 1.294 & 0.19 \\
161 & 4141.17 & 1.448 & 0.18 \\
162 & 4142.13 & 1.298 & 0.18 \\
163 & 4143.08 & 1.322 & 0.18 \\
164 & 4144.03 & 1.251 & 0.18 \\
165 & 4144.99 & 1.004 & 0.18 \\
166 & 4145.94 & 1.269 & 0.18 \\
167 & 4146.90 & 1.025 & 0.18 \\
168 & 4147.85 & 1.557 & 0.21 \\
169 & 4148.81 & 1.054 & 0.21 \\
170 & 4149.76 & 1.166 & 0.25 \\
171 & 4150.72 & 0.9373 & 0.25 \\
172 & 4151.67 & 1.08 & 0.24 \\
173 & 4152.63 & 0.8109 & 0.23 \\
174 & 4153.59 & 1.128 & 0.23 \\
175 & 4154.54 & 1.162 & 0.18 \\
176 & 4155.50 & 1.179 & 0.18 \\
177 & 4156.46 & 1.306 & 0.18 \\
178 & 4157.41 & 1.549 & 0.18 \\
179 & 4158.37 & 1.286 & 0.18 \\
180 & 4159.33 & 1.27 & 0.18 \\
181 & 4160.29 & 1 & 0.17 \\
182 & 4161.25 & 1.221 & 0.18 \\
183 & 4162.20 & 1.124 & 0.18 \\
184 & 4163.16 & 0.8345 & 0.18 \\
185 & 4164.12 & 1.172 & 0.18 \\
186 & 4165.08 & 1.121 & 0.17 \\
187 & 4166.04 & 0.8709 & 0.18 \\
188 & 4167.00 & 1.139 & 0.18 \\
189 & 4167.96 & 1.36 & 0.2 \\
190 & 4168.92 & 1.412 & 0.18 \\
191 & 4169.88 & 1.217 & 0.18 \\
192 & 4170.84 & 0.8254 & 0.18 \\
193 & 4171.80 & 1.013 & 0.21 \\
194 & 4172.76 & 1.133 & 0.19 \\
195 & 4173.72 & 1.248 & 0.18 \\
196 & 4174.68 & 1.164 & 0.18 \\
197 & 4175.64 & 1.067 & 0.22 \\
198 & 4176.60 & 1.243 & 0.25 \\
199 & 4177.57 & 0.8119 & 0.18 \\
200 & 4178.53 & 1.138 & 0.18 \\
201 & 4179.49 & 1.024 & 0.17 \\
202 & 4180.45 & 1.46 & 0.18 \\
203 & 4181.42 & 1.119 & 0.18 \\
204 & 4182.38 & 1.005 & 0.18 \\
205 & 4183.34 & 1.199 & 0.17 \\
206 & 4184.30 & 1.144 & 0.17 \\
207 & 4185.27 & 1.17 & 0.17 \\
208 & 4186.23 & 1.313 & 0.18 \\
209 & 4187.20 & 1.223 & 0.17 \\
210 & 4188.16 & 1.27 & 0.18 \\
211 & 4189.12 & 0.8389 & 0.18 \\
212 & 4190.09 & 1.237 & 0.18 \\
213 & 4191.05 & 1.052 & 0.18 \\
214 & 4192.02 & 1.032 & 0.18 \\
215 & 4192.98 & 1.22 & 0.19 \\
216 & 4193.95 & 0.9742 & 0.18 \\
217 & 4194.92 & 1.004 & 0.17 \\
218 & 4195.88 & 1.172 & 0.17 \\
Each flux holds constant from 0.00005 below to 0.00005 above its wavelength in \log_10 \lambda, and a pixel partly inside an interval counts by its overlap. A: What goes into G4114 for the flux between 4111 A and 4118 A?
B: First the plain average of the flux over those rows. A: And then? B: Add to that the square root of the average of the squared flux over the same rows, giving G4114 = 2.40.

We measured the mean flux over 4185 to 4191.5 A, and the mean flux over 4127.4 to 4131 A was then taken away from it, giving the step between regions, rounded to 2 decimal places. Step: -0.04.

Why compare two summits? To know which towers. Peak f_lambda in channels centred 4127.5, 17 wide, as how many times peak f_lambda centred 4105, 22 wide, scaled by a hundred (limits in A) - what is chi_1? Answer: 103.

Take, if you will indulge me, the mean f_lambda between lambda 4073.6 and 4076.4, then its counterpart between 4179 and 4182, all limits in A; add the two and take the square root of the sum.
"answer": 1.64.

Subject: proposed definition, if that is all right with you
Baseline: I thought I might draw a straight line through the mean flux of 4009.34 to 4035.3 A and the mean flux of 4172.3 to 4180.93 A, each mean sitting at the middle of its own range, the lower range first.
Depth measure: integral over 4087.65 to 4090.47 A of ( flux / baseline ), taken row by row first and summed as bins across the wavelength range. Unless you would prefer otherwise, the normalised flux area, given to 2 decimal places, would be 2.77 A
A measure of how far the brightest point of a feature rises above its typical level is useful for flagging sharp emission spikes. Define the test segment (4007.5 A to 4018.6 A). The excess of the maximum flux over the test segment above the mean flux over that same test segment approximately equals 0.51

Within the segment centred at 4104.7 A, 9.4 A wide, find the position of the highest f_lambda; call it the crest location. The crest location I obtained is 4106.99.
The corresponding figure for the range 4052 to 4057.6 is 4056.24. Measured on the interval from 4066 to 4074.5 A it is 4067.46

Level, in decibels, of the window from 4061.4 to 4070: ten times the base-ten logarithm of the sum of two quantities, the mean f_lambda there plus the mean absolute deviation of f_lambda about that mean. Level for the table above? 1.0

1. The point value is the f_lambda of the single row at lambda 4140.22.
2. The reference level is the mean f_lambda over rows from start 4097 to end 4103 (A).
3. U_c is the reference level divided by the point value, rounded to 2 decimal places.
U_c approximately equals 0.85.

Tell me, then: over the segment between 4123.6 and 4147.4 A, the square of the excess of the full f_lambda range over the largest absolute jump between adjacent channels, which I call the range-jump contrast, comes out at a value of 0.095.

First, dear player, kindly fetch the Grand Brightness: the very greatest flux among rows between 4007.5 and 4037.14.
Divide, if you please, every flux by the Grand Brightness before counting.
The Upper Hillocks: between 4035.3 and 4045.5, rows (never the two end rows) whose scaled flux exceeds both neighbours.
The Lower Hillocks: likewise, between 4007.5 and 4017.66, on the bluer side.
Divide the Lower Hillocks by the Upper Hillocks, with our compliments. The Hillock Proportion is 1.3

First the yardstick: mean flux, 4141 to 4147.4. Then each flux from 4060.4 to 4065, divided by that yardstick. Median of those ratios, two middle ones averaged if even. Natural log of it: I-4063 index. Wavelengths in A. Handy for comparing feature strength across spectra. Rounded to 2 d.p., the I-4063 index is -0.03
